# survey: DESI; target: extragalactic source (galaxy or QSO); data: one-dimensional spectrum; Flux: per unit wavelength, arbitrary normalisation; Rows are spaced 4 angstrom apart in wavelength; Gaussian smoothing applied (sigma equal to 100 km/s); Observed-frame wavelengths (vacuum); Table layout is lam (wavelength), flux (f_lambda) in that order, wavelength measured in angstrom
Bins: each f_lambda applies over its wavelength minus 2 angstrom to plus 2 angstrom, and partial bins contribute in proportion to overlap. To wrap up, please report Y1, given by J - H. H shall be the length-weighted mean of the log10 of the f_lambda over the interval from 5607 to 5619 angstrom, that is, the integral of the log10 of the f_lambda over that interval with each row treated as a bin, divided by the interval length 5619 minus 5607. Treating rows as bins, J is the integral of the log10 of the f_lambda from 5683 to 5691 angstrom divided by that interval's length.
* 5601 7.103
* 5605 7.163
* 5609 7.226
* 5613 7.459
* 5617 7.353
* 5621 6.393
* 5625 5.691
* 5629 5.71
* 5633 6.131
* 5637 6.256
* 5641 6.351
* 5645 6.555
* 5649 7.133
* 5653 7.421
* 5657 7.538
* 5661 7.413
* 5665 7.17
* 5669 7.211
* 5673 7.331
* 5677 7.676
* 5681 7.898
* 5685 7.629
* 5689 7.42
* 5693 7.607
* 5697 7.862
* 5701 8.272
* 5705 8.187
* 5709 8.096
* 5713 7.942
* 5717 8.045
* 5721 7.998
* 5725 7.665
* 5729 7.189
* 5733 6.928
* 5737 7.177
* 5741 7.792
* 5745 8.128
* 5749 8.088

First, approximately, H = 0.87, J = 0.88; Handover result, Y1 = 0.01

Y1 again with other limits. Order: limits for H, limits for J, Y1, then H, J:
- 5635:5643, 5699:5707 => 0.12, 0.80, 0.92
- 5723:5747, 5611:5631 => -0.06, 0.87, 0.81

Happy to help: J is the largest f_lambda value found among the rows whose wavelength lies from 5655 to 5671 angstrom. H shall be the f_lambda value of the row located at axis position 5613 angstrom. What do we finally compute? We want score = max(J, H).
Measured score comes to 7.5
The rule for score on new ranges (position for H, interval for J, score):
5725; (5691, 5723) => 8.3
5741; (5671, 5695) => 7.9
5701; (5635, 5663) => 8.3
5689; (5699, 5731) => 8.3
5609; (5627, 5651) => 7.2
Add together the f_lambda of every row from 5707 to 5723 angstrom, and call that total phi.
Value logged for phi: 32.1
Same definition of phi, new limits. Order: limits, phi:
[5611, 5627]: 26.9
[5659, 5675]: 29.1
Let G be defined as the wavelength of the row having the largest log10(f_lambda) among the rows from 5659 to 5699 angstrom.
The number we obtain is 5681 angstrom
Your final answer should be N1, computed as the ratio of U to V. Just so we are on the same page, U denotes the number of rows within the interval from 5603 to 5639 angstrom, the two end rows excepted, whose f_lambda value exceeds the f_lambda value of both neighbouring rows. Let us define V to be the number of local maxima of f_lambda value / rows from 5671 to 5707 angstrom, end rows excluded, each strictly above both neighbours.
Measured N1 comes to 0.50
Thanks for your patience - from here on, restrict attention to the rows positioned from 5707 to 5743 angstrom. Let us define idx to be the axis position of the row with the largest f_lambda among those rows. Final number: 5709 angstrom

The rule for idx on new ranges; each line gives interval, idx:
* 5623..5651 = 5649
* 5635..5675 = 5657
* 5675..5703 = 5701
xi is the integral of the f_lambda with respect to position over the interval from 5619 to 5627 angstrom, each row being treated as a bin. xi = 48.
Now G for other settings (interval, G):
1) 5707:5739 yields 5709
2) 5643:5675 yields 5657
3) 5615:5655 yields 5653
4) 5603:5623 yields 5613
